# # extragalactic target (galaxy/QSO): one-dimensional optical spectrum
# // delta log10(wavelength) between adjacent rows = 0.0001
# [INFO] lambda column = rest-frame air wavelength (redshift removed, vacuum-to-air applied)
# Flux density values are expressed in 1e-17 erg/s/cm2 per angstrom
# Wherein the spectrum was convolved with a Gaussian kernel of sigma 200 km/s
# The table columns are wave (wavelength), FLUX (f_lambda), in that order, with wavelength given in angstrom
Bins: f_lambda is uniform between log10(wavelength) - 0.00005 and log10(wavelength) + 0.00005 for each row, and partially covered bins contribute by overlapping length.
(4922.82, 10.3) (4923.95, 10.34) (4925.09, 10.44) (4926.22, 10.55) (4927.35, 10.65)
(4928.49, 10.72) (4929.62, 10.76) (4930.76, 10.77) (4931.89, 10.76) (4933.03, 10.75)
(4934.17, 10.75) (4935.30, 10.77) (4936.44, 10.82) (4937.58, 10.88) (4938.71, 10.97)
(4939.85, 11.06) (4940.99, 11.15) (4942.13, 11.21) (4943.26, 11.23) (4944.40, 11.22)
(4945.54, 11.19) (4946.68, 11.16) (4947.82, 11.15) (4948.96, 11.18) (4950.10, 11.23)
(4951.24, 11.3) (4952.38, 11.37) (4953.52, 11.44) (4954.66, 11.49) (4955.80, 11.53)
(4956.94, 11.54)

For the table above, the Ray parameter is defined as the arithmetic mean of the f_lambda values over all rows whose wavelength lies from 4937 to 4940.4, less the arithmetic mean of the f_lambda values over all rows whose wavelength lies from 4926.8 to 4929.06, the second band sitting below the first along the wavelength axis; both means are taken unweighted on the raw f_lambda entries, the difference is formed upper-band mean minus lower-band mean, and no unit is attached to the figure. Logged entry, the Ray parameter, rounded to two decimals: 0.29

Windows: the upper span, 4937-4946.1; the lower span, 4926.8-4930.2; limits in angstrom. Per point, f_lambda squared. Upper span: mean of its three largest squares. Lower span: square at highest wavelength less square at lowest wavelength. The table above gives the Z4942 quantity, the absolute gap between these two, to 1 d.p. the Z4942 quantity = 123.5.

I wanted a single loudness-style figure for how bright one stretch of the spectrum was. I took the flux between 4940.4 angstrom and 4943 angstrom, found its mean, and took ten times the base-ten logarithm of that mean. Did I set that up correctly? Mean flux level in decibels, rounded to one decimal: 10.5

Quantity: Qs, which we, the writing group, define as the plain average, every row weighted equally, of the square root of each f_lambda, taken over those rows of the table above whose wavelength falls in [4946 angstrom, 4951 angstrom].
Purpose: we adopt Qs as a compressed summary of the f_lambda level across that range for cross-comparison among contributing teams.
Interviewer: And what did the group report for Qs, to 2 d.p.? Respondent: 3.34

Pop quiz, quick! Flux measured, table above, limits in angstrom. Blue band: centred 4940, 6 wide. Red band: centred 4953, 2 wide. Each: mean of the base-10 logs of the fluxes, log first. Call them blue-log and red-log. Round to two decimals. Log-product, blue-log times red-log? 1.10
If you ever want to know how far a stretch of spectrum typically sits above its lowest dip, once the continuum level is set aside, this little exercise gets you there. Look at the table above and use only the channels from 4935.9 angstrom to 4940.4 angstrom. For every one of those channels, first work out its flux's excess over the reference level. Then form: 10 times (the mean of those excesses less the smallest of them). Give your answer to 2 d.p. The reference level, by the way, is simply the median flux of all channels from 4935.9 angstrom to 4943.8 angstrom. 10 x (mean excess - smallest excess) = 1.13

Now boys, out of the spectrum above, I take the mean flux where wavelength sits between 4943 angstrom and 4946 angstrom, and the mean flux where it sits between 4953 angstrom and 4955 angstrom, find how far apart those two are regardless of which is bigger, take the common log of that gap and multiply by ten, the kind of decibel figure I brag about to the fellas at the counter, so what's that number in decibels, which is -6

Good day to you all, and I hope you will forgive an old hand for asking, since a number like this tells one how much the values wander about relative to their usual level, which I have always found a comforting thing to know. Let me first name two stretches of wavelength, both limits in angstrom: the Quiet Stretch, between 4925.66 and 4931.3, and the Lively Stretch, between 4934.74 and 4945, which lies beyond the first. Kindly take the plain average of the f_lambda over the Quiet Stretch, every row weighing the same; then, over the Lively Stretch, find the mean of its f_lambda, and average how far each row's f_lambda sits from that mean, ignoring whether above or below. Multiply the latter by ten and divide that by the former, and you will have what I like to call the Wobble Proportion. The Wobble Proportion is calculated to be 0.15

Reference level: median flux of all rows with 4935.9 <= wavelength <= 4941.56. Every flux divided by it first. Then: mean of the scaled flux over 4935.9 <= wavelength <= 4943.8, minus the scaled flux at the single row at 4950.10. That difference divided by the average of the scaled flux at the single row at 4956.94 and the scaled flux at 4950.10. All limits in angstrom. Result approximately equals -0.016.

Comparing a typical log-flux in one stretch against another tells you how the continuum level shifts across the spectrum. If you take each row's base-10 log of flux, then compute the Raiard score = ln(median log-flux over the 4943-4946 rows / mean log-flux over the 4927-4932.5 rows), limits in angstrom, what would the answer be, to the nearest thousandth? 0.019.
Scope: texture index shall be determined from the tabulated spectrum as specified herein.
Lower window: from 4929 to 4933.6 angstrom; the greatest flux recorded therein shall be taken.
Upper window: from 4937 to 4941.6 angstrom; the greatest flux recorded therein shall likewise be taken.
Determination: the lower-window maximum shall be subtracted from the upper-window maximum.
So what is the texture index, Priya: 0.38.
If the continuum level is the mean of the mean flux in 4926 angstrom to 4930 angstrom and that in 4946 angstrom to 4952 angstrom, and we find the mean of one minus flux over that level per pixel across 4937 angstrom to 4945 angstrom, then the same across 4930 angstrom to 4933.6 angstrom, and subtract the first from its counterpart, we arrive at 0.031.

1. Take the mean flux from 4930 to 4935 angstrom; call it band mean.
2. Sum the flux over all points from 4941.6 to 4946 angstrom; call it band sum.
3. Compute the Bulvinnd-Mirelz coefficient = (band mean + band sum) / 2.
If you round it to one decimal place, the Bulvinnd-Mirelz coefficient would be 27.8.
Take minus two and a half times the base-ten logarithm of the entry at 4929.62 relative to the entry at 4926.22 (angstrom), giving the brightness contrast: -0.021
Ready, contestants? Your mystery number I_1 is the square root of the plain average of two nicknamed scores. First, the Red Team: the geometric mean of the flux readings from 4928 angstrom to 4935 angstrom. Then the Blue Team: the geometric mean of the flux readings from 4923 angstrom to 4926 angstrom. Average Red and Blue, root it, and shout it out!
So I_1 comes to 3.25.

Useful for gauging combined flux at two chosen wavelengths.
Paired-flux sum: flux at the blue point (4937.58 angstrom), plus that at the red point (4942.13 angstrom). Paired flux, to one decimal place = 22.1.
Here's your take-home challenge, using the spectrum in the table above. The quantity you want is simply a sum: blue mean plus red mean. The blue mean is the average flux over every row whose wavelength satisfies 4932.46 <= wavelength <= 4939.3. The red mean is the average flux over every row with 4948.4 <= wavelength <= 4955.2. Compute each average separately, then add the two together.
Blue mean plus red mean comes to 22.2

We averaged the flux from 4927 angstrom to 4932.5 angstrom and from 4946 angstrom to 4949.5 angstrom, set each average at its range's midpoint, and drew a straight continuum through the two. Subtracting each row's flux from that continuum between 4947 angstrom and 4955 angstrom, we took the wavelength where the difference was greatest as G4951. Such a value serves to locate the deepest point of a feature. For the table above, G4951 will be 4947.82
